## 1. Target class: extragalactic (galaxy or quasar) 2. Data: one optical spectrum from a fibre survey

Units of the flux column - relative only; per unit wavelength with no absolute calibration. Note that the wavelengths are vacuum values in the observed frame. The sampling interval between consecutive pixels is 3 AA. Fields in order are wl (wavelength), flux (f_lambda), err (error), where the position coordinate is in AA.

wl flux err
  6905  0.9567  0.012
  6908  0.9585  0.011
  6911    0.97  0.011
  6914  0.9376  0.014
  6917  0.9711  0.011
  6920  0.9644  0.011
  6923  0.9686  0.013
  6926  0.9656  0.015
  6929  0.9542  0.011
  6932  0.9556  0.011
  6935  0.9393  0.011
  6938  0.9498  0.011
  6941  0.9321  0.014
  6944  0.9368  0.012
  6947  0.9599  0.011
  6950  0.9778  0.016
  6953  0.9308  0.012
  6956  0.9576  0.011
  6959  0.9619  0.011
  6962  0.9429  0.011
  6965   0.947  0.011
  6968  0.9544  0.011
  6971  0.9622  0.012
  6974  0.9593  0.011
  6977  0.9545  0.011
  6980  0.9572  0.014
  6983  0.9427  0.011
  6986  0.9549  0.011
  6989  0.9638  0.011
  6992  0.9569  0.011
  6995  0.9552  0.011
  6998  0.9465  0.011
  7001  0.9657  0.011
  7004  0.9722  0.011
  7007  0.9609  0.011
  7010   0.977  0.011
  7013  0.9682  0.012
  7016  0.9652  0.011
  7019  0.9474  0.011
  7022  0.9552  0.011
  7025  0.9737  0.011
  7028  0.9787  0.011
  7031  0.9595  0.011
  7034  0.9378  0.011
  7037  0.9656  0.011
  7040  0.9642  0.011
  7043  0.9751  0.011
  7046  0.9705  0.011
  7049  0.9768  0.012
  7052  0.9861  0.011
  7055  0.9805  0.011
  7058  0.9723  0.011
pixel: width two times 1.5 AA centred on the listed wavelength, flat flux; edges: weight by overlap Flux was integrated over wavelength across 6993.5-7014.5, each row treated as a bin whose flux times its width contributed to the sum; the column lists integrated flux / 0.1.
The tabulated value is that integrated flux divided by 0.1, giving 202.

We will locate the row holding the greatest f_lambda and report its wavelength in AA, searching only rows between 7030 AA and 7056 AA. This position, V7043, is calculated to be 7052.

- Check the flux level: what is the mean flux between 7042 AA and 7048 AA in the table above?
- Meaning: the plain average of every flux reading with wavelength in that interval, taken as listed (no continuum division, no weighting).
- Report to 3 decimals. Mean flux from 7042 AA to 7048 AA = 0.973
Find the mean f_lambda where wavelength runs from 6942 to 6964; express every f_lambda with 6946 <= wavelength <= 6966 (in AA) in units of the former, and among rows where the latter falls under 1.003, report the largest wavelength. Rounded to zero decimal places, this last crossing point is 6965 AA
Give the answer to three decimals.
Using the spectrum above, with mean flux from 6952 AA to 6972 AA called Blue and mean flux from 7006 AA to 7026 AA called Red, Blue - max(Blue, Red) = -0.013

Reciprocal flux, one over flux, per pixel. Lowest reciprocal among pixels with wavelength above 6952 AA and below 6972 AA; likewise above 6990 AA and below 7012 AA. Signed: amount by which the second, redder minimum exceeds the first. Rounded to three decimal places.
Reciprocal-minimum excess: -0.016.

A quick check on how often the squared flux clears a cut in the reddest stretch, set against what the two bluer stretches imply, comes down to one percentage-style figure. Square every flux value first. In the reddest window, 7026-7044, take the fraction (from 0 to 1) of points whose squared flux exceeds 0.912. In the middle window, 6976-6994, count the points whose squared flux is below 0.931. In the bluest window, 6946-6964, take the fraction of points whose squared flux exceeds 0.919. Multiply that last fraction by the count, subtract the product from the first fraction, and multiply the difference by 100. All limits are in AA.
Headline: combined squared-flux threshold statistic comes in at -217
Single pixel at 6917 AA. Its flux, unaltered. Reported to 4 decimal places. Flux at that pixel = 0.9711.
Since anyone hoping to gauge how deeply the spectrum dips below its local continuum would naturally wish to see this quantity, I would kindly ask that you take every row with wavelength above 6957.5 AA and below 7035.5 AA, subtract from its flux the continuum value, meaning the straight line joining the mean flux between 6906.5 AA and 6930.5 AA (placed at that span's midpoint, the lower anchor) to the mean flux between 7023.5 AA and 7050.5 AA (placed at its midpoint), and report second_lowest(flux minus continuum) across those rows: -0.022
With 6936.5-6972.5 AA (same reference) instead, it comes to -0.030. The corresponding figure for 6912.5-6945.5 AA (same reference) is -0.026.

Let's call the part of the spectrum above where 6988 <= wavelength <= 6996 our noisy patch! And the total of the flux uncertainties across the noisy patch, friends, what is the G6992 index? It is 0.0330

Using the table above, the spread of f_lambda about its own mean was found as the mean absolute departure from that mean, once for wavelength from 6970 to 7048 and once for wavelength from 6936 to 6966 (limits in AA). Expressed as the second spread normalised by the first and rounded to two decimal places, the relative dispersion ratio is 1.43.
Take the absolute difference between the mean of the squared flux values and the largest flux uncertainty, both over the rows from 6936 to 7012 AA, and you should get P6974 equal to 0.897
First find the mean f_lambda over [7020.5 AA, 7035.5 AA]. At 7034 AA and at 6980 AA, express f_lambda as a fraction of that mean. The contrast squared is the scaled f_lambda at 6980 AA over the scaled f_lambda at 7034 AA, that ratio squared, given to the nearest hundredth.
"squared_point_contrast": 1.04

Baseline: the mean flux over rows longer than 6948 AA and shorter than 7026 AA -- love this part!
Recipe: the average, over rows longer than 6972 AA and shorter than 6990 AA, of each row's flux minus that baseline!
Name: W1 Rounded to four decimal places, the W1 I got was -0.0027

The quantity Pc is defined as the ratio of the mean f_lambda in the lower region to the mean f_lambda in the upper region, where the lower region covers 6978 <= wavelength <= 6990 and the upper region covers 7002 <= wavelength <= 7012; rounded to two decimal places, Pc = 0.98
